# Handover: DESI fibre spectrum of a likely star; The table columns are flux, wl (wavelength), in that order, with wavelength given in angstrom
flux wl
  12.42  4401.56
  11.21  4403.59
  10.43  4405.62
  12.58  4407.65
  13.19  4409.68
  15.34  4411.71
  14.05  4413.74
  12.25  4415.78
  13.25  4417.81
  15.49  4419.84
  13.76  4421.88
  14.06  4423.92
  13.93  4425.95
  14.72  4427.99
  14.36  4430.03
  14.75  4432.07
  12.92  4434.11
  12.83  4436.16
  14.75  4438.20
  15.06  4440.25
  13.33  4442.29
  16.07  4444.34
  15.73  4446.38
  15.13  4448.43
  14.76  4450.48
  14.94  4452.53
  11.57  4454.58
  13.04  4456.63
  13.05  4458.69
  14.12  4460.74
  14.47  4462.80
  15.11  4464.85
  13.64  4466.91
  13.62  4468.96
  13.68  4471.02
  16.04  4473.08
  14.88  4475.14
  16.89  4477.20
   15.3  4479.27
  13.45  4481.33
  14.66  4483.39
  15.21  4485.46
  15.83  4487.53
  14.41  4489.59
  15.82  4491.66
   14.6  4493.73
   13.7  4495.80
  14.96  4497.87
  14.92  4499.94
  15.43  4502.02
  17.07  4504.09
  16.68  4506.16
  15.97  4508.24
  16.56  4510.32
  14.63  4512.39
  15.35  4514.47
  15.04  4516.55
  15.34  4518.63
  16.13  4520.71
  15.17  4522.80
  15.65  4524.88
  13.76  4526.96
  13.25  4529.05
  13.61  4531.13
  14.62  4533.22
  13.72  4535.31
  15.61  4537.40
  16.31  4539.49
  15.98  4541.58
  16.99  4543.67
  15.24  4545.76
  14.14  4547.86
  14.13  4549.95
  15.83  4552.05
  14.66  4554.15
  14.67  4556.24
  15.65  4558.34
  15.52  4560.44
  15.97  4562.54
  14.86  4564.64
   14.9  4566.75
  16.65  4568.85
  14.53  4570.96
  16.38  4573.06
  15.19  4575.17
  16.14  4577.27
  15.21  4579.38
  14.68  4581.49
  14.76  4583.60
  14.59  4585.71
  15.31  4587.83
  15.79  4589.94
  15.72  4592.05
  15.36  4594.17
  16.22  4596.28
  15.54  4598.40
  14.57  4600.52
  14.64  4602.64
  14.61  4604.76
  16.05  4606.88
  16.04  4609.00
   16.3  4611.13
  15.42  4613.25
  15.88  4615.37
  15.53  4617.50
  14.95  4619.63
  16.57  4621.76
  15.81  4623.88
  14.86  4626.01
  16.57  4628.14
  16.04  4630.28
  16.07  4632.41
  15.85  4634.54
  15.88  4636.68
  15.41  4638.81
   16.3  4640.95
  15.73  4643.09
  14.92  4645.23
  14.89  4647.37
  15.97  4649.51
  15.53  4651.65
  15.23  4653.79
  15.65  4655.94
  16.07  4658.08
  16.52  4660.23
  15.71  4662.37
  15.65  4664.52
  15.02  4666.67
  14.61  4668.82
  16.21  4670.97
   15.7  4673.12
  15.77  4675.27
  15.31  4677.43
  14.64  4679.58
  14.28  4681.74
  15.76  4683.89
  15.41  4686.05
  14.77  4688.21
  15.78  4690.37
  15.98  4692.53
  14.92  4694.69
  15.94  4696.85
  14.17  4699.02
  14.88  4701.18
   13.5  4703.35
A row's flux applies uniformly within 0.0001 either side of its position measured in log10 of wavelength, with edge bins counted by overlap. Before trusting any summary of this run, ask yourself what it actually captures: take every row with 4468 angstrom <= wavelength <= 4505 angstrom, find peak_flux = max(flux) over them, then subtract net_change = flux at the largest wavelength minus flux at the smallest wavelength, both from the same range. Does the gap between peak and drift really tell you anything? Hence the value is 13.6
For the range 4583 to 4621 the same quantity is 16.1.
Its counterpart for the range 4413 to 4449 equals 15.0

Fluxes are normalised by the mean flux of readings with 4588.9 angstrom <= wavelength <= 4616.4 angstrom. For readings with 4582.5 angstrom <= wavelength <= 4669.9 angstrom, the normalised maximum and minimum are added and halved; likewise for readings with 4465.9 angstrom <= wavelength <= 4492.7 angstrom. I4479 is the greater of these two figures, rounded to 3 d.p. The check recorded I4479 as 1.001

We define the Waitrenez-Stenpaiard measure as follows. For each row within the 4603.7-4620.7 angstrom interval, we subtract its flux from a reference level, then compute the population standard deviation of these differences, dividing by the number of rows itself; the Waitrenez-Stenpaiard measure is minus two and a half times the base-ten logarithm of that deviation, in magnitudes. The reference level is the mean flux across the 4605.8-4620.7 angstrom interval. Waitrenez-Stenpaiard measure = 0.7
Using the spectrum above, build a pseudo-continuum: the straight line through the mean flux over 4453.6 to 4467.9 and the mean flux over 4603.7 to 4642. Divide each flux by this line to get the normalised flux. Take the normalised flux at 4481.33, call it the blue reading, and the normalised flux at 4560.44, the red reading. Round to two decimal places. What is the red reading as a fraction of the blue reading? 1.07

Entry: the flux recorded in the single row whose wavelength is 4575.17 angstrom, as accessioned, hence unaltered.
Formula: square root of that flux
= 3.90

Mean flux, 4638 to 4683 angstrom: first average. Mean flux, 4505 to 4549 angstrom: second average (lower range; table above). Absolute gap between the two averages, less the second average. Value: -15.0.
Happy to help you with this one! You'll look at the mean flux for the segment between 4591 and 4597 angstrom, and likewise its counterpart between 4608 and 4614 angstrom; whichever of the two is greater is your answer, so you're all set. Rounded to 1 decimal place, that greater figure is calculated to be 15.9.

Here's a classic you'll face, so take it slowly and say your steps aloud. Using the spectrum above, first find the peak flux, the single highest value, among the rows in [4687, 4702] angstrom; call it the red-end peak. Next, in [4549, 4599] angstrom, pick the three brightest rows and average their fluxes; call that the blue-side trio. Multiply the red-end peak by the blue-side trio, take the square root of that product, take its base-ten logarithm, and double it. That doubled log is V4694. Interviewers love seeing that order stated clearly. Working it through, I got 2.42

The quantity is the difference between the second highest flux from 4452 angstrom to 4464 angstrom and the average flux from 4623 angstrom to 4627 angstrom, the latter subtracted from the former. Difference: -0.9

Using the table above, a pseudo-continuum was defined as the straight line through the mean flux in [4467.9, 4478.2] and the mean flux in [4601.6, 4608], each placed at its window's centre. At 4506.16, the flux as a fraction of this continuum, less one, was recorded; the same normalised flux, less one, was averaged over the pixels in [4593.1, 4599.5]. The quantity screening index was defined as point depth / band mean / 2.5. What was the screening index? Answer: 1.1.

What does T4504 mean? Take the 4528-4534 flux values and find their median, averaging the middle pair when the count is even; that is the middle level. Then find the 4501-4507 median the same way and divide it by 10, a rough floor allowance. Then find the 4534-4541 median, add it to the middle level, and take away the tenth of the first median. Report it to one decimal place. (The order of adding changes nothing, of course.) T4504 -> 27.6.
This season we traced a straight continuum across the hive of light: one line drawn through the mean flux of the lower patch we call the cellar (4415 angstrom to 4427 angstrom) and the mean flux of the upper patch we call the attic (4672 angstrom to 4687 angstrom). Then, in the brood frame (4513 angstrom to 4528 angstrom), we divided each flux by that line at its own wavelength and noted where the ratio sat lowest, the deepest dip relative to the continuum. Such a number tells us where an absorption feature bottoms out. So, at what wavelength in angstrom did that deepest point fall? 4526.96 angstrom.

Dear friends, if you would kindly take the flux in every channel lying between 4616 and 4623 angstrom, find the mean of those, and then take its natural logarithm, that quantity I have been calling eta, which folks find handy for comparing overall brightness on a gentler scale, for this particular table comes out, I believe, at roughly 2.75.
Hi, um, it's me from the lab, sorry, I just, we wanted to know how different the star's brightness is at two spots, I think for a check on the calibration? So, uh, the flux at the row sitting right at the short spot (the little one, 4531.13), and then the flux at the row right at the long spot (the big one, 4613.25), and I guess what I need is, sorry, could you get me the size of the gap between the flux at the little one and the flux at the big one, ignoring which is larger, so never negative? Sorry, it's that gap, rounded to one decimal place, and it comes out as 1.8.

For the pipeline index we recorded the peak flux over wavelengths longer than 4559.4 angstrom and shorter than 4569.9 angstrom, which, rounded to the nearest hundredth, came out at 16.65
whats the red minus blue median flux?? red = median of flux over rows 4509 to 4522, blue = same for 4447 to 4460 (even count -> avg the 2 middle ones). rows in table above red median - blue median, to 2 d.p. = 1.44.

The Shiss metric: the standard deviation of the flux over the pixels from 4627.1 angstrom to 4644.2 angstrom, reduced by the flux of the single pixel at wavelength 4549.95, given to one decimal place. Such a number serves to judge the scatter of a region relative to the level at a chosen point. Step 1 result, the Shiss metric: -13.8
